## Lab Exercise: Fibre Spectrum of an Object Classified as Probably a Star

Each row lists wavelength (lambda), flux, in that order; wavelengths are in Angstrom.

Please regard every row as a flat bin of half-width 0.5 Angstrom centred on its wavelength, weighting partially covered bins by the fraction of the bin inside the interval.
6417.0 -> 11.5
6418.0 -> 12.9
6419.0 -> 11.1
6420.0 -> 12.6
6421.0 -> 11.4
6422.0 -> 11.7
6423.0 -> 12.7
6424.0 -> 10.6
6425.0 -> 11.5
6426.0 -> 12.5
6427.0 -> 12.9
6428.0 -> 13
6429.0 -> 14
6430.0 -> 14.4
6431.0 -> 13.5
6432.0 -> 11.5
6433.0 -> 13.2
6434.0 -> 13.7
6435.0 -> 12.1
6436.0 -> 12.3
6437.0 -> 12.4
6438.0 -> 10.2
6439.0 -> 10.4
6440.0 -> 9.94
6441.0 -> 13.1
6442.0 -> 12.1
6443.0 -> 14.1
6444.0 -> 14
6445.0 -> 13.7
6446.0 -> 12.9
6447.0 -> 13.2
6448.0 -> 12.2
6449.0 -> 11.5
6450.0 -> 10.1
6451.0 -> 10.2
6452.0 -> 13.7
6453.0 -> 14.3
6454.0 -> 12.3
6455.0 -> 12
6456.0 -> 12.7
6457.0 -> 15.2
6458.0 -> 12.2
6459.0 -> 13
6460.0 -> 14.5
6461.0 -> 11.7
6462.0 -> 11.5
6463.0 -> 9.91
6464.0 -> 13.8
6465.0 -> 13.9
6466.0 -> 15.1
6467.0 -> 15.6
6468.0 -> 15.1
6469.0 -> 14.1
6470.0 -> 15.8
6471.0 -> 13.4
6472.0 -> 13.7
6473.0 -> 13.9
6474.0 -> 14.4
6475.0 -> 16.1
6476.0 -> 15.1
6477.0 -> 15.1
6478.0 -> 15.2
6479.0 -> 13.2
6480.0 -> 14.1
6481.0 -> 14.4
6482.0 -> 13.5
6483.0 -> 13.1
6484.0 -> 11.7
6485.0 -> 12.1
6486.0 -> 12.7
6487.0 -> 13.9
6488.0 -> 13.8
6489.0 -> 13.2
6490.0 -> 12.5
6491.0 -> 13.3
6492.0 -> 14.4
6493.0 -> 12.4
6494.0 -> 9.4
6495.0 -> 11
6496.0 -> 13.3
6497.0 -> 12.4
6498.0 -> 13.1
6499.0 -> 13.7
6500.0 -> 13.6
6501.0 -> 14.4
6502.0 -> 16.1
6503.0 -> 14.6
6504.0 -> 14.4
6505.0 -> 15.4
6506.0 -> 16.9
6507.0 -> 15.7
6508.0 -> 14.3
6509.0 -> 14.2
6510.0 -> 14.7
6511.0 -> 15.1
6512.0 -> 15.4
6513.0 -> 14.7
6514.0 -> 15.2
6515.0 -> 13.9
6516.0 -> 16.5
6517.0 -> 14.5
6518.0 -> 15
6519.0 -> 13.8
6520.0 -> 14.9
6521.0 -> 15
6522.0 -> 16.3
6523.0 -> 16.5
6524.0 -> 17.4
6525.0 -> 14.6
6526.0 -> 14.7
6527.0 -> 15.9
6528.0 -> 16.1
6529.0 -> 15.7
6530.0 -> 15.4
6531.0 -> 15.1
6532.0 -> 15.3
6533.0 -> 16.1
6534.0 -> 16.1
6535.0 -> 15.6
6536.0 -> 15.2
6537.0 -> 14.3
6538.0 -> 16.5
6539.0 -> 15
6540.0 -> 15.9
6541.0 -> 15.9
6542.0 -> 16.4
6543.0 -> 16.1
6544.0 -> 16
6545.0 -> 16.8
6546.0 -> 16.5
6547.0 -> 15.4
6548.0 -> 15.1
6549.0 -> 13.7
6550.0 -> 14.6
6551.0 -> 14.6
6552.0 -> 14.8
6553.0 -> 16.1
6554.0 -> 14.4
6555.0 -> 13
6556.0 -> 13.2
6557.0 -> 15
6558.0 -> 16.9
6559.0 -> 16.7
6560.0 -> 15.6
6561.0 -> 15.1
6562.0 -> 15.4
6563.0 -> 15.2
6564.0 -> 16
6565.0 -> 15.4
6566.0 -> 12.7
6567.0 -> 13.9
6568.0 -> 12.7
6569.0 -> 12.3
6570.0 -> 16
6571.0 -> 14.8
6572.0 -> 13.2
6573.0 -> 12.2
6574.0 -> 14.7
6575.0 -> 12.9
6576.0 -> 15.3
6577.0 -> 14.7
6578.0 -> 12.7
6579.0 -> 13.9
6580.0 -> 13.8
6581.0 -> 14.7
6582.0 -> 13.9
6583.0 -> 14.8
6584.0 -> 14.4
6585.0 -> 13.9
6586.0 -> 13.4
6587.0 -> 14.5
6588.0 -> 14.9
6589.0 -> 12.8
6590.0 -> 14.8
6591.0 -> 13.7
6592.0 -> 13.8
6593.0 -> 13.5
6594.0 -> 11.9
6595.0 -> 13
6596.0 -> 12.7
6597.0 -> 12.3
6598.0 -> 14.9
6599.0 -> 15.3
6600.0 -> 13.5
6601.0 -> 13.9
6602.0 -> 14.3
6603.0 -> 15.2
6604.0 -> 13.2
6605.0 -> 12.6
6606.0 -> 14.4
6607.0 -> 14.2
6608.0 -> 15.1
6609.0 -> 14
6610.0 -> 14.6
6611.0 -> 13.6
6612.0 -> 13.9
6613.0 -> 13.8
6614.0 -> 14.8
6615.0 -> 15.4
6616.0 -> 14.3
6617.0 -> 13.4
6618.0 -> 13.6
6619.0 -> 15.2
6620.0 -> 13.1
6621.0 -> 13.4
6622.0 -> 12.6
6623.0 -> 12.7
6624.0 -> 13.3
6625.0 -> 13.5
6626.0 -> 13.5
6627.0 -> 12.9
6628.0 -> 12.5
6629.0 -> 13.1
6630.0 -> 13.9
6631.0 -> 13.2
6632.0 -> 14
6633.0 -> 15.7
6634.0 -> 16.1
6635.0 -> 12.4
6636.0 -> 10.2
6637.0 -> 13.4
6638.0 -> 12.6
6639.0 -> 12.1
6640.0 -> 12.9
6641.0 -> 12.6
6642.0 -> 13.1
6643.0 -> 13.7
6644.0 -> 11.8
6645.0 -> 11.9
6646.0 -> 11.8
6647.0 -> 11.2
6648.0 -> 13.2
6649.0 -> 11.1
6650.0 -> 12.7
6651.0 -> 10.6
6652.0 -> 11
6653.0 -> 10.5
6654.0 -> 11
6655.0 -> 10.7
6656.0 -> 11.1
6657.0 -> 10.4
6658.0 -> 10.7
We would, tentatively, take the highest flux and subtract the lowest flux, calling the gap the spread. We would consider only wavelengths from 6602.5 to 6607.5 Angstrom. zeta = 2.60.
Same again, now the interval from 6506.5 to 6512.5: 1.50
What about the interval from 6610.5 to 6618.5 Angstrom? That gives 2.00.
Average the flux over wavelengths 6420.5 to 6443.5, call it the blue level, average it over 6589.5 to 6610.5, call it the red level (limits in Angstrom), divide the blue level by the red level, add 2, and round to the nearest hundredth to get 2.89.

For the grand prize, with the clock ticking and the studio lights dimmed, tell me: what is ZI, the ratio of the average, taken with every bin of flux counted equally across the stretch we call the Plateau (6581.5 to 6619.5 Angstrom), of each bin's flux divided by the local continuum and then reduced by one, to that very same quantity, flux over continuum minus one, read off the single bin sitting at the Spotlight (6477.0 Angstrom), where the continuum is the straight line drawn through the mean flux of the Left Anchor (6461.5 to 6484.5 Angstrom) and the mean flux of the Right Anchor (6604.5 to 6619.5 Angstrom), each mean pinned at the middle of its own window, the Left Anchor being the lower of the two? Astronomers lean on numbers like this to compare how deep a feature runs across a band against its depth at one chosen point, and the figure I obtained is -0.2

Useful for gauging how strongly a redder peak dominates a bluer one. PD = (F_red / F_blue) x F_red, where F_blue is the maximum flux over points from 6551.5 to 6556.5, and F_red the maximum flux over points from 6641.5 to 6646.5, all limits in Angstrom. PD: 11.7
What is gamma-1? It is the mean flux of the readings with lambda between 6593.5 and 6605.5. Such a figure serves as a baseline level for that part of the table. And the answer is 13.6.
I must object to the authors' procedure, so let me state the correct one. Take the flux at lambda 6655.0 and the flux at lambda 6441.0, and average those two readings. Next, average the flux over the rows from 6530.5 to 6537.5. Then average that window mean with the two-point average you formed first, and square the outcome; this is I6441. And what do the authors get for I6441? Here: 186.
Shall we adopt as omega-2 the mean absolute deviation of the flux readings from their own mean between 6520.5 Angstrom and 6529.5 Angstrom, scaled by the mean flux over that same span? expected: 0.045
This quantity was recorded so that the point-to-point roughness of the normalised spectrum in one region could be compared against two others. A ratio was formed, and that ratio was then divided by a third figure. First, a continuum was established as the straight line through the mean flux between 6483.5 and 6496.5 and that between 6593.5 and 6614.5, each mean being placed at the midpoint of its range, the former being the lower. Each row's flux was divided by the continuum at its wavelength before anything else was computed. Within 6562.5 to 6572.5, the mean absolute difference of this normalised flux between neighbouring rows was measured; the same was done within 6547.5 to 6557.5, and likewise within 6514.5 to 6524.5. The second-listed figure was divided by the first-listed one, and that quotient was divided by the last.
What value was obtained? 7.9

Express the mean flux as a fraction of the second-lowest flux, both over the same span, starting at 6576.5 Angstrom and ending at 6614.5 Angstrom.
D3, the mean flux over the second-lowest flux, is 1.133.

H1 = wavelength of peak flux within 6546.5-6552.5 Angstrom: 6547.0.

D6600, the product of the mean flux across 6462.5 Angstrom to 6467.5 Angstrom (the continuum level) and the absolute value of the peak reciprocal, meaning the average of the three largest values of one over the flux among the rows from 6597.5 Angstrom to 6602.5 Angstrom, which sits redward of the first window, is 0.98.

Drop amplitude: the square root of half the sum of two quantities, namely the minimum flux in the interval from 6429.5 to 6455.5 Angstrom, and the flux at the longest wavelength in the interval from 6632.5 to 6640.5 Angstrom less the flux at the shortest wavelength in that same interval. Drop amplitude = 1.9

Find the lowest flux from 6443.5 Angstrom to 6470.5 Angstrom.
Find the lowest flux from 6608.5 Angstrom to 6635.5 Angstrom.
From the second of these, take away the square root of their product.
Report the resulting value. 1.31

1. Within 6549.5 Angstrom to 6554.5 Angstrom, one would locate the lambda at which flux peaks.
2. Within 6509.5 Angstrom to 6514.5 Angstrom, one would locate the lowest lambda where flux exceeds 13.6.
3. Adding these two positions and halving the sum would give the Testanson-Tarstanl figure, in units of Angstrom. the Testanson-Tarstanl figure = 6531.5 Angstrom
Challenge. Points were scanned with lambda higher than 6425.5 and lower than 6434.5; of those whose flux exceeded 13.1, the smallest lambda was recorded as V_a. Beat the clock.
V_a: 6429.0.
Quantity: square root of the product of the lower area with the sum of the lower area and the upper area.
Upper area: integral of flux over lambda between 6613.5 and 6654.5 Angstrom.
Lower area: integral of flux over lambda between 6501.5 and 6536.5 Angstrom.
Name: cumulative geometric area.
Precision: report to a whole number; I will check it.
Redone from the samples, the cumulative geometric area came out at 756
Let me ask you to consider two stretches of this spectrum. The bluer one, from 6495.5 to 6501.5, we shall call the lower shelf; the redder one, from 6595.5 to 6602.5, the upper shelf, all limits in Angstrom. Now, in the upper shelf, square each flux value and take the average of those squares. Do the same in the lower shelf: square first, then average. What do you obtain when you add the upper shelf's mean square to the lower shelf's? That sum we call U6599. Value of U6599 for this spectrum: 373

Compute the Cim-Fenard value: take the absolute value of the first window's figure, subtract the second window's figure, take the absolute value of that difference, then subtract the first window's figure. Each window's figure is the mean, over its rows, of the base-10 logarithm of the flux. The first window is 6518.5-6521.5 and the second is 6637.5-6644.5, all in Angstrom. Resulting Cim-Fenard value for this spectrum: -1.10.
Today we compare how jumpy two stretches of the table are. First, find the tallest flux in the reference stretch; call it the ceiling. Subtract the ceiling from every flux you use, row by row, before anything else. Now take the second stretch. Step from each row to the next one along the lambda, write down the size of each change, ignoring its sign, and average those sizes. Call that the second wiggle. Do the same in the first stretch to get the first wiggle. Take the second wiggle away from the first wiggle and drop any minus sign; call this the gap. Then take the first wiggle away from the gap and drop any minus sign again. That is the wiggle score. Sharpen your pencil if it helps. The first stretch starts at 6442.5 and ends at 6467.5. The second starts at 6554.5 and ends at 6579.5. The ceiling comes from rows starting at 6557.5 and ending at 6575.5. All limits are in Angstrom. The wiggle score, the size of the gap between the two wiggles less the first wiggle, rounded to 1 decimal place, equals 1.2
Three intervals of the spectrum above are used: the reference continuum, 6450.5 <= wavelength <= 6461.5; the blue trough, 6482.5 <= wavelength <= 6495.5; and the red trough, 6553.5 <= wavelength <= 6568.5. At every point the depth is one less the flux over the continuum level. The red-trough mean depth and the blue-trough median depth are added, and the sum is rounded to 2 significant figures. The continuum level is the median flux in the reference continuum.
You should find -0.16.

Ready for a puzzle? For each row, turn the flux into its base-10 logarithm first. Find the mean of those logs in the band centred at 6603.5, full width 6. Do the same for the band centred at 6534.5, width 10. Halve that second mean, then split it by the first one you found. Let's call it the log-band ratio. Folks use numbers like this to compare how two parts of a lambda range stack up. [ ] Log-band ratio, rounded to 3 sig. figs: 0.520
